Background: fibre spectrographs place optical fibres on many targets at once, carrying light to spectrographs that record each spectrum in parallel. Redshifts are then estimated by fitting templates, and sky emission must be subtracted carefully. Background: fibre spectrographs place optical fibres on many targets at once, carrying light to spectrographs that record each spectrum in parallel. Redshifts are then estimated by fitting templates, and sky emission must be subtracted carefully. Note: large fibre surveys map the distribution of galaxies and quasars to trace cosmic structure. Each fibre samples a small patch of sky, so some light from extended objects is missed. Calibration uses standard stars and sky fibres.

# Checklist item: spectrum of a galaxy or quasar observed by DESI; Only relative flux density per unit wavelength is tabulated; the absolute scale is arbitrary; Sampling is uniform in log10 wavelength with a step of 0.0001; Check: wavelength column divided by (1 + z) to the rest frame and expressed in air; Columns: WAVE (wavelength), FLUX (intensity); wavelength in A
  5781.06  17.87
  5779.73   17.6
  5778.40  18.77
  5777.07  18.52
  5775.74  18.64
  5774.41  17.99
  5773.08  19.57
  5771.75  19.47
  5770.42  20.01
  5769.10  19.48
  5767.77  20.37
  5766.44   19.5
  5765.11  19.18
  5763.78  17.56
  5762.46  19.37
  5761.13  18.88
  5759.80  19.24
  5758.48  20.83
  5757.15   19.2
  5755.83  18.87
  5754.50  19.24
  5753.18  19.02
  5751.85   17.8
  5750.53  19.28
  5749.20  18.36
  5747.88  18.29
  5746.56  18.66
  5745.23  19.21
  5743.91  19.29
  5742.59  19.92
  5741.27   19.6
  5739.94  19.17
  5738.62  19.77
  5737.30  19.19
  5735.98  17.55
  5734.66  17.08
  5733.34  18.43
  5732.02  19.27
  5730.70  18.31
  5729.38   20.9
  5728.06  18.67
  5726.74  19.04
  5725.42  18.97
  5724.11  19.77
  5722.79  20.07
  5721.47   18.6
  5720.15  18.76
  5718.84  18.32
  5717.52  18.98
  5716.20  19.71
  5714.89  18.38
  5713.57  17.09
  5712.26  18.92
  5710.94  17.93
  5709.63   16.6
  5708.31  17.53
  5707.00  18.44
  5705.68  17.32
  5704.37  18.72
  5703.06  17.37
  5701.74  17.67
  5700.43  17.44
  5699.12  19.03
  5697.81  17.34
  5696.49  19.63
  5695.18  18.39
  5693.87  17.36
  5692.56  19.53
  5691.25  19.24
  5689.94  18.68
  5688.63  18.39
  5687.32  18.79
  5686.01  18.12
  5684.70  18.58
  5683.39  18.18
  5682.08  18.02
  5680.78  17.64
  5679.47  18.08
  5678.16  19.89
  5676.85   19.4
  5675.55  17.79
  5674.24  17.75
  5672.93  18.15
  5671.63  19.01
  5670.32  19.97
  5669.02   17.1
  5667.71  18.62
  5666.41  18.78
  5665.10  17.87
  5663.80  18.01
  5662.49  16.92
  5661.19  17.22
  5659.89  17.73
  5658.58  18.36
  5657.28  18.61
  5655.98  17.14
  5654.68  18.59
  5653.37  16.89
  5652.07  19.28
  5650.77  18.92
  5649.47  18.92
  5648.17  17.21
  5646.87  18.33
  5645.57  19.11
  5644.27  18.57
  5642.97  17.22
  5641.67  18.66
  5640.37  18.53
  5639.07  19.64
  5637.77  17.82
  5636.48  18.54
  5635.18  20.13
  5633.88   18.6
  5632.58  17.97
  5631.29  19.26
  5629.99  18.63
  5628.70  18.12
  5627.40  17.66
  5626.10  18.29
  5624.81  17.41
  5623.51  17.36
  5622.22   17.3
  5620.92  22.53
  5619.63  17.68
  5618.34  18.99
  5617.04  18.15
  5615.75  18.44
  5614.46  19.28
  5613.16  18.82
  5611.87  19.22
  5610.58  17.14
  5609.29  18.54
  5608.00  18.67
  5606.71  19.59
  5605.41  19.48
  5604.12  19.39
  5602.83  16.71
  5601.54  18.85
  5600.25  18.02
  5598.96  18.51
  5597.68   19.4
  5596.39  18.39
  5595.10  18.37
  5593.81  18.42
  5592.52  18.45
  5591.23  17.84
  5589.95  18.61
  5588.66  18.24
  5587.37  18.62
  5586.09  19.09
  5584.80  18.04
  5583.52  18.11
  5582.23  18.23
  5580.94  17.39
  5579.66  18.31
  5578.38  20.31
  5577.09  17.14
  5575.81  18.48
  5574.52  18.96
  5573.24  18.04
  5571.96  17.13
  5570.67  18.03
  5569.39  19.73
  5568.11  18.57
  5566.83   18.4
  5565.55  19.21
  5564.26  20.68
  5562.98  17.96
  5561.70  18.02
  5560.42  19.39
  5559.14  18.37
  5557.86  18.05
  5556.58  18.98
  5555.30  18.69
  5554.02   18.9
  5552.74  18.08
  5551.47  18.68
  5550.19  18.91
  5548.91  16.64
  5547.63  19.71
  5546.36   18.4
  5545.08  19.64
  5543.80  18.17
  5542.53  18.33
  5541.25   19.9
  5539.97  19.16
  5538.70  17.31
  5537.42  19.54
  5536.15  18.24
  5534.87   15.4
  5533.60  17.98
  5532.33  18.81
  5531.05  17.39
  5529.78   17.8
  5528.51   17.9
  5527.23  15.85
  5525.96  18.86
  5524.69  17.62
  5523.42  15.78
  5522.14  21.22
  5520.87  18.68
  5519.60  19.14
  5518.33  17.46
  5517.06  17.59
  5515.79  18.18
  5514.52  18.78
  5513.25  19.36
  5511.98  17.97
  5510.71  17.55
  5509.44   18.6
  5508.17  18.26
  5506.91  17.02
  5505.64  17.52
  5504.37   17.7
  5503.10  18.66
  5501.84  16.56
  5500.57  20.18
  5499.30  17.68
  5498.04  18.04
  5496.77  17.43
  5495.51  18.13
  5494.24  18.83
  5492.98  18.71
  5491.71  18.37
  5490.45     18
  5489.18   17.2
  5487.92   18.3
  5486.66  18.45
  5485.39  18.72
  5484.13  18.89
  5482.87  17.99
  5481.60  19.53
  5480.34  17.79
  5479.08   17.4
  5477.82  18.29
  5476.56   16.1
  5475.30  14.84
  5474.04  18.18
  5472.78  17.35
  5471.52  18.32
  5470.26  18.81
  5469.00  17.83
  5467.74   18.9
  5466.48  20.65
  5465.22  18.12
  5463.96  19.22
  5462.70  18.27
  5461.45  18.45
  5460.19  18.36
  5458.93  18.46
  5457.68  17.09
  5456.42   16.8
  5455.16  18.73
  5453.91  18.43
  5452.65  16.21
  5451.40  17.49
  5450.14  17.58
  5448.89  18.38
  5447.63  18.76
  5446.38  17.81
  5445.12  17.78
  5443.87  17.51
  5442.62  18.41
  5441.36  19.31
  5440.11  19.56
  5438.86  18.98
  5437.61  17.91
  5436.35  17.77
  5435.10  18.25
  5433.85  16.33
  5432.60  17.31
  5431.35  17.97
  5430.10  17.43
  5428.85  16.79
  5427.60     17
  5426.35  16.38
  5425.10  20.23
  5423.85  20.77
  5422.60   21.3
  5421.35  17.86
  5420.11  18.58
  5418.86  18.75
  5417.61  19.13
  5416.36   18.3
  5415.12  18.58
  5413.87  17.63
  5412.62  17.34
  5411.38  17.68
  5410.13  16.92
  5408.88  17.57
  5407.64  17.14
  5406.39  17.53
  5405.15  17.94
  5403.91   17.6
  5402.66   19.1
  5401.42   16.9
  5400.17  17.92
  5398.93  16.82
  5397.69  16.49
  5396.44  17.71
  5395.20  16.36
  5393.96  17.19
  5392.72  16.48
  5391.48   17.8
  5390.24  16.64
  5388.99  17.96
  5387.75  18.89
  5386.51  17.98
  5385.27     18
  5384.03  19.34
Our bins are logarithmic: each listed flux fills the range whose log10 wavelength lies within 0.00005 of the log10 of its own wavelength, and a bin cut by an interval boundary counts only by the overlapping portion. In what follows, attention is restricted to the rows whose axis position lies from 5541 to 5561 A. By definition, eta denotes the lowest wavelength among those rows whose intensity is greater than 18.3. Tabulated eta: 5541.25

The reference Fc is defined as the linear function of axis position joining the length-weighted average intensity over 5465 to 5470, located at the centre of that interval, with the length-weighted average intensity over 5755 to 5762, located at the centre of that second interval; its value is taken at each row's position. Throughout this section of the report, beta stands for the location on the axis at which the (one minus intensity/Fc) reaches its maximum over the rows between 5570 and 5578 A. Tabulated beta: 5571.96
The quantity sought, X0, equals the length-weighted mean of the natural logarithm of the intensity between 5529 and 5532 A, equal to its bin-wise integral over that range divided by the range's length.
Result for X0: 2.88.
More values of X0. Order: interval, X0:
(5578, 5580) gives 2.97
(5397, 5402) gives 2.83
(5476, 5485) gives 2.89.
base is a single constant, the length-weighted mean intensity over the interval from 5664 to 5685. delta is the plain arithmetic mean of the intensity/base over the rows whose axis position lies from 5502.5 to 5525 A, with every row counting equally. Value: 0.987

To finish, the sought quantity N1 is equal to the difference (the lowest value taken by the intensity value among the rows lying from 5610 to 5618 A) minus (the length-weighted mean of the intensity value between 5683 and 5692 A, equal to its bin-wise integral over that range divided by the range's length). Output -1.4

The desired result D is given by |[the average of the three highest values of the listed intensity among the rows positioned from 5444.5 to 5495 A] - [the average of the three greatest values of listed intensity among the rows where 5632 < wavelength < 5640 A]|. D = 0.3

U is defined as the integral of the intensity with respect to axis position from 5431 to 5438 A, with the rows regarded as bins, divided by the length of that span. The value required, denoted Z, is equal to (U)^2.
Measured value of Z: 308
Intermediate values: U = 17.6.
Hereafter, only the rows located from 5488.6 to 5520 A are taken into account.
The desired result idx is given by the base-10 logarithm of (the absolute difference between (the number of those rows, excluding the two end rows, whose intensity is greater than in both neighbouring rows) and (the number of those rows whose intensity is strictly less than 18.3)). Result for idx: 1.0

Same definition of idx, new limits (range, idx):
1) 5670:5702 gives 0.8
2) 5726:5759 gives 0.3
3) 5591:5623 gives 0.0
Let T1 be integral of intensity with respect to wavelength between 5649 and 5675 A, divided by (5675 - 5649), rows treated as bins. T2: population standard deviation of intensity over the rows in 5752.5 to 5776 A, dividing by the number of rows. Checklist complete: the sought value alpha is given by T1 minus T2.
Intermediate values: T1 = 18.18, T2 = 0.74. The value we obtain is 17.4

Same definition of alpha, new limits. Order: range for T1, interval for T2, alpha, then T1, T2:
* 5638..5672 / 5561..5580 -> 17.3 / 18.26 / 0.99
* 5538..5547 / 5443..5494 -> 17.7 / 18.71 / 0.98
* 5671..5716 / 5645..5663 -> 17.4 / 18.26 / 0.84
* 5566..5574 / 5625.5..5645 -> 17.6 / 18.37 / 0.72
